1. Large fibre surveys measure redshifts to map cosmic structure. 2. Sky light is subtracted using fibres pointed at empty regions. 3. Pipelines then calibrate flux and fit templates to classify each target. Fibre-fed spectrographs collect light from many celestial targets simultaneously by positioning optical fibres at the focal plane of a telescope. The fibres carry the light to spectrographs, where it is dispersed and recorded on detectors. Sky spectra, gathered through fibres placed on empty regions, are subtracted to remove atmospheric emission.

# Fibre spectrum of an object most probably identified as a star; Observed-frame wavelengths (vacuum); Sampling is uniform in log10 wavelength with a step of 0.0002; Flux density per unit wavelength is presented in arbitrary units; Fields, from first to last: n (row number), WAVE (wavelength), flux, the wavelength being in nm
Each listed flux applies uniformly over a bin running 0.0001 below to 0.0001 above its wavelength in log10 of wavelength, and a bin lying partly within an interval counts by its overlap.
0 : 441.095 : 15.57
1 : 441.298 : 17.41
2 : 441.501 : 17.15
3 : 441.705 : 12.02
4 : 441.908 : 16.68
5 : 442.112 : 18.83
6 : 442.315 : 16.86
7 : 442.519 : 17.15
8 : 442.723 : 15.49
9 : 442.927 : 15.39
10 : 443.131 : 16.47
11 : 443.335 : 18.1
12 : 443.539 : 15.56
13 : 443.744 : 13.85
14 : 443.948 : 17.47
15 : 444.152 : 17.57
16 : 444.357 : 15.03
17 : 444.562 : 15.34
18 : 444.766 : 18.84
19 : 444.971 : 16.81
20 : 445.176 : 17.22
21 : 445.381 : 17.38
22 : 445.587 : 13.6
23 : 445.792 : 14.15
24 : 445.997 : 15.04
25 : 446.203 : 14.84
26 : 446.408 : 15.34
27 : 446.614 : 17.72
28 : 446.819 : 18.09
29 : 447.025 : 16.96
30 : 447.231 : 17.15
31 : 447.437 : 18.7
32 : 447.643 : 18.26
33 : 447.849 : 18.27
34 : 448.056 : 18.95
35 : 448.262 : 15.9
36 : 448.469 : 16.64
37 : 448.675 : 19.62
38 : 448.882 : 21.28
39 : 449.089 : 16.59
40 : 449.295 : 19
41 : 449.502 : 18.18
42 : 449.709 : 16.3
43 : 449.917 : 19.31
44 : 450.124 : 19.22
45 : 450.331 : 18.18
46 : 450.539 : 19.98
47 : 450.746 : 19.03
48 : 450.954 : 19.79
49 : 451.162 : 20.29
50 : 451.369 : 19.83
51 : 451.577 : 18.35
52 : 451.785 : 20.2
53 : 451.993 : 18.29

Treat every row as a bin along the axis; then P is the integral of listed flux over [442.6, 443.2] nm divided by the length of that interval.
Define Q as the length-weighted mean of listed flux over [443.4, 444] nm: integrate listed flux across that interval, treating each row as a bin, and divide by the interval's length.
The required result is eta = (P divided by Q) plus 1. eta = 2.01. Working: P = 15.8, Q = 15.6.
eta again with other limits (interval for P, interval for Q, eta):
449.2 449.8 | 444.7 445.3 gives 2.02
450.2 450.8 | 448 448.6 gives 2.11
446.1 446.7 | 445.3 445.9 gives 2.06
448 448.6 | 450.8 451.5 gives 1.86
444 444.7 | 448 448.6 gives 1.95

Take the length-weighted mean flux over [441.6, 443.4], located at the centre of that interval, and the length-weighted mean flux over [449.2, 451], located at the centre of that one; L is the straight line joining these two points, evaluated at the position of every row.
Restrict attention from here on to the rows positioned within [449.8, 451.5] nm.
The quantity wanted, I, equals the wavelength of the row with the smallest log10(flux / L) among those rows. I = 450.331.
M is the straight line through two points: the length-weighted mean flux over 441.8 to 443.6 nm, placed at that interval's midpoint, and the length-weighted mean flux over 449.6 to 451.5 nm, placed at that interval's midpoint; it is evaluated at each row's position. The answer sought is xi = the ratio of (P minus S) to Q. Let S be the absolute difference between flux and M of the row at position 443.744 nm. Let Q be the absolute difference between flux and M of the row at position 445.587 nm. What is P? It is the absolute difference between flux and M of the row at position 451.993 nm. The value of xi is -0.5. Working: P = 1.23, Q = 4.0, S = 3.2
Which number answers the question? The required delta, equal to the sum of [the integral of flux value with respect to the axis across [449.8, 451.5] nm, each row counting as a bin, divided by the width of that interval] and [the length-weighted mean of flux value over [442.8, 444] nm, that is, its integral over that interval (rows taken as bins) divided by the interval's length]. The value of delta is 35.5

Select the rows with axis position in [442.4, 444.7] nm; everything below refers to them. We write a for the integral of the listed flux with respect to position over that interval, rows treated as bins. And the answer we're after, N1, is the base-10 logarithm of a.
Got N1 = 1.57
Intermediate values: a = 37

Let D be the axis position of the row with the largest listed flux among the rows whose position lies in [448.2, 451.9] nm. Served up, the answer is 448.882 nm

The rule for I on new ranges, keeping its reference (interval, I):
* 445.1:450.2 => 445.587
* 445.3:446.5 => 445.587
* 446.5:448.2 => 447.025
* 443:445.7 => 445.587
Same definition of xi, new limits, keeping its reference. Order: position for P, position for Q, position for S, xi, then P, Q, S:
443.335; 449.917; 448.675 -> 0.2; 1.17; 0.4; 1.1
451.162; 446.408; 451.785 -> 0.1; 1.02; 2.5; 0.7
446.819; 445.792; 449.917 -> -0.1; 0.12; 3.5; 0.4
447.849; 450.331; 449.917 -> -0.5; 0.01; 0.8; 0.4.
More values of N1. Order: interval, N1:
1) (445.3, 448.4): 1.71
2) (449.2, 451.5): 1.64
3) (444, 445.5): 1.40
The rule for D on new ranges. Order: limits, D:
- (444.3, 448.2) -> 448.056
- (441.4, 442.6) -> 442.112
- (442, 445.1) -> 444.766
